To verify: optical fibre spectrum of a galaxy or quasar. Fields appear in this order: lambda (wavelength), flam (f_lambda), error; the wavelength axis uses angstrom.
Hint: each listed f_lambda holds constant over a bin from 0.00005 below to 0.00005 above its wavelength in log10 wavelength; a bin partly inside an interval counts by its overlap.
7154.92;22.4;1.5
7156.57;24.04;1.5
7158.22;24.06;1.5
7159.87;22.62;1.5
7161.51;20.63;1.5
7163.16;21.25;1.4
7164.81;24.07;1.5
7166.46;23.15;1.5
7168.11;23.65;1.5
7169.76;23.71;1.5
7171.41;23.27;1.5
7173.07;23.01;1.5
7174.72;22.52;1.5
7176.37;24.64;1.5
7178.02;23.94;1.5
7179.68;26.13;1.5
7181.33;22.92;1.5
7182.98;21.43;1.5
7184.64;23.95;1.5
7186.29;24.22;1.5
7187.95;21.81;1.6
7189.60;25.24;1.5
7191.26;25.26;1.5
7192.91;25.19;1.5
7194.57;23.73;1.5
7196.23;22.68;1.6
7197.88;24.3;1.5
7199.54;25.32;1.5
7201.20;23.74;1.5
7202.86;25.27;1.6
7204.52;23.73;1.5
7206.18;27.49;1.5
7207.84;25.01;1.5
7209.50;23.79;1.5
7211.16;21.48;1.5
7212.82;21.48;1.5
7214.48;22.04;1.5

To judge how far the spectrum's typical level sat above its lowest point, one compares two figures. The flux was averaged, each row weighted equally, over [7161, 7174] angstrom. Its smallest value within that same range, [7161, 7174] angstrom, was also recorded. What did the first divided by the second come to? 1.11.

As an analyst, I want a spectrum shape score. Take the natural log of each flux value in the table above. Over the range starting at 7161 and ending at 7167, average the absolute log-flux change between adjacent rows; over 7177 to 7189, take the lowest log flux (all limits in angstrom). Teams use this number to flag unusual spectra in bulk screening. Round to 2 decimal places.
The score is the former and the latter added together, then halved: 1.56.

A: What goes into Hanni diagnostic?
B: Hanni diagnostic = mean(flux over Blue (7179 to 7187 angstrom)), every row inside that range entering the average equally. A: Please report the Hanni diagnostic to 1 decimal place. 23.7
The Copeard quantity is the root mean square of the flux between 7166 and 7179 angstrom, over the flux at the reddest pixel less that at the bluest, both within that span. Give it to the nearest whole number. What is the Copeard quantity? 30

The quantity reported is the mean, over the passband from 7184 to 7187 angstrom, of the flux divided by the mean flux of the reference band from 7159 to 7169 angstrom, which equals 1.07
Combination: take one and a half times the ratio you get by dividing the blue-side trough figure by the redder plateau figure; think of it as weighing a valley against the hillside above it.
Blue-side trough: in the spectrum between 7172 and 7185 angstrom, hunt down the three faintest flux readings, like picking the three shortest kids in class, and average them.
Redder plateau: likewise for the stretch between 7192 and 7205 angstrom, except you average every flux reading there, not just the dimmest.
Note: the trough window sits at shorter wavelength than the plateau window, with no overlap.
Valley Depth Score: 1.38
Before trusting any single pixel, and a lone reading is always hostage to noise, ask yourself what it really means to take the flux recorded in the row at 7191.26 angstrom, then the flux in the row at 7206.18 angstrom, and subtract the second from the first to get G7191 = -2.2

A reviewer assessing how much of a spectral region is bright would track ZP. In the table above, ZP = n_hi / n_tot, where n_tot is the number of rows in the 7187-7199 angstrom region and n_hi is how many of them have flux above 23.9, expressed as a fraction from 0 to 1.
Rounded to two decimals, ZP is 0.57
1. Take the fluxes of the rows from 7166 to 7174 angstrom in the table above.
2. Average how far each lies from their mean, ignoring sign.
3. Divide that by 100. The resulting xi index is 0.003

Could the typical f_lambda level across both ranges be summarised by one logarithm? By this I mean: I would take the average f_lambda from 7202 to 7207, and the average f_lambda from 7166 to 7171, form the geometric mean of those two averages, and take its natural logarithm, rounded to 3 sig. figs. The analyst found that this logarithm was 3.20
